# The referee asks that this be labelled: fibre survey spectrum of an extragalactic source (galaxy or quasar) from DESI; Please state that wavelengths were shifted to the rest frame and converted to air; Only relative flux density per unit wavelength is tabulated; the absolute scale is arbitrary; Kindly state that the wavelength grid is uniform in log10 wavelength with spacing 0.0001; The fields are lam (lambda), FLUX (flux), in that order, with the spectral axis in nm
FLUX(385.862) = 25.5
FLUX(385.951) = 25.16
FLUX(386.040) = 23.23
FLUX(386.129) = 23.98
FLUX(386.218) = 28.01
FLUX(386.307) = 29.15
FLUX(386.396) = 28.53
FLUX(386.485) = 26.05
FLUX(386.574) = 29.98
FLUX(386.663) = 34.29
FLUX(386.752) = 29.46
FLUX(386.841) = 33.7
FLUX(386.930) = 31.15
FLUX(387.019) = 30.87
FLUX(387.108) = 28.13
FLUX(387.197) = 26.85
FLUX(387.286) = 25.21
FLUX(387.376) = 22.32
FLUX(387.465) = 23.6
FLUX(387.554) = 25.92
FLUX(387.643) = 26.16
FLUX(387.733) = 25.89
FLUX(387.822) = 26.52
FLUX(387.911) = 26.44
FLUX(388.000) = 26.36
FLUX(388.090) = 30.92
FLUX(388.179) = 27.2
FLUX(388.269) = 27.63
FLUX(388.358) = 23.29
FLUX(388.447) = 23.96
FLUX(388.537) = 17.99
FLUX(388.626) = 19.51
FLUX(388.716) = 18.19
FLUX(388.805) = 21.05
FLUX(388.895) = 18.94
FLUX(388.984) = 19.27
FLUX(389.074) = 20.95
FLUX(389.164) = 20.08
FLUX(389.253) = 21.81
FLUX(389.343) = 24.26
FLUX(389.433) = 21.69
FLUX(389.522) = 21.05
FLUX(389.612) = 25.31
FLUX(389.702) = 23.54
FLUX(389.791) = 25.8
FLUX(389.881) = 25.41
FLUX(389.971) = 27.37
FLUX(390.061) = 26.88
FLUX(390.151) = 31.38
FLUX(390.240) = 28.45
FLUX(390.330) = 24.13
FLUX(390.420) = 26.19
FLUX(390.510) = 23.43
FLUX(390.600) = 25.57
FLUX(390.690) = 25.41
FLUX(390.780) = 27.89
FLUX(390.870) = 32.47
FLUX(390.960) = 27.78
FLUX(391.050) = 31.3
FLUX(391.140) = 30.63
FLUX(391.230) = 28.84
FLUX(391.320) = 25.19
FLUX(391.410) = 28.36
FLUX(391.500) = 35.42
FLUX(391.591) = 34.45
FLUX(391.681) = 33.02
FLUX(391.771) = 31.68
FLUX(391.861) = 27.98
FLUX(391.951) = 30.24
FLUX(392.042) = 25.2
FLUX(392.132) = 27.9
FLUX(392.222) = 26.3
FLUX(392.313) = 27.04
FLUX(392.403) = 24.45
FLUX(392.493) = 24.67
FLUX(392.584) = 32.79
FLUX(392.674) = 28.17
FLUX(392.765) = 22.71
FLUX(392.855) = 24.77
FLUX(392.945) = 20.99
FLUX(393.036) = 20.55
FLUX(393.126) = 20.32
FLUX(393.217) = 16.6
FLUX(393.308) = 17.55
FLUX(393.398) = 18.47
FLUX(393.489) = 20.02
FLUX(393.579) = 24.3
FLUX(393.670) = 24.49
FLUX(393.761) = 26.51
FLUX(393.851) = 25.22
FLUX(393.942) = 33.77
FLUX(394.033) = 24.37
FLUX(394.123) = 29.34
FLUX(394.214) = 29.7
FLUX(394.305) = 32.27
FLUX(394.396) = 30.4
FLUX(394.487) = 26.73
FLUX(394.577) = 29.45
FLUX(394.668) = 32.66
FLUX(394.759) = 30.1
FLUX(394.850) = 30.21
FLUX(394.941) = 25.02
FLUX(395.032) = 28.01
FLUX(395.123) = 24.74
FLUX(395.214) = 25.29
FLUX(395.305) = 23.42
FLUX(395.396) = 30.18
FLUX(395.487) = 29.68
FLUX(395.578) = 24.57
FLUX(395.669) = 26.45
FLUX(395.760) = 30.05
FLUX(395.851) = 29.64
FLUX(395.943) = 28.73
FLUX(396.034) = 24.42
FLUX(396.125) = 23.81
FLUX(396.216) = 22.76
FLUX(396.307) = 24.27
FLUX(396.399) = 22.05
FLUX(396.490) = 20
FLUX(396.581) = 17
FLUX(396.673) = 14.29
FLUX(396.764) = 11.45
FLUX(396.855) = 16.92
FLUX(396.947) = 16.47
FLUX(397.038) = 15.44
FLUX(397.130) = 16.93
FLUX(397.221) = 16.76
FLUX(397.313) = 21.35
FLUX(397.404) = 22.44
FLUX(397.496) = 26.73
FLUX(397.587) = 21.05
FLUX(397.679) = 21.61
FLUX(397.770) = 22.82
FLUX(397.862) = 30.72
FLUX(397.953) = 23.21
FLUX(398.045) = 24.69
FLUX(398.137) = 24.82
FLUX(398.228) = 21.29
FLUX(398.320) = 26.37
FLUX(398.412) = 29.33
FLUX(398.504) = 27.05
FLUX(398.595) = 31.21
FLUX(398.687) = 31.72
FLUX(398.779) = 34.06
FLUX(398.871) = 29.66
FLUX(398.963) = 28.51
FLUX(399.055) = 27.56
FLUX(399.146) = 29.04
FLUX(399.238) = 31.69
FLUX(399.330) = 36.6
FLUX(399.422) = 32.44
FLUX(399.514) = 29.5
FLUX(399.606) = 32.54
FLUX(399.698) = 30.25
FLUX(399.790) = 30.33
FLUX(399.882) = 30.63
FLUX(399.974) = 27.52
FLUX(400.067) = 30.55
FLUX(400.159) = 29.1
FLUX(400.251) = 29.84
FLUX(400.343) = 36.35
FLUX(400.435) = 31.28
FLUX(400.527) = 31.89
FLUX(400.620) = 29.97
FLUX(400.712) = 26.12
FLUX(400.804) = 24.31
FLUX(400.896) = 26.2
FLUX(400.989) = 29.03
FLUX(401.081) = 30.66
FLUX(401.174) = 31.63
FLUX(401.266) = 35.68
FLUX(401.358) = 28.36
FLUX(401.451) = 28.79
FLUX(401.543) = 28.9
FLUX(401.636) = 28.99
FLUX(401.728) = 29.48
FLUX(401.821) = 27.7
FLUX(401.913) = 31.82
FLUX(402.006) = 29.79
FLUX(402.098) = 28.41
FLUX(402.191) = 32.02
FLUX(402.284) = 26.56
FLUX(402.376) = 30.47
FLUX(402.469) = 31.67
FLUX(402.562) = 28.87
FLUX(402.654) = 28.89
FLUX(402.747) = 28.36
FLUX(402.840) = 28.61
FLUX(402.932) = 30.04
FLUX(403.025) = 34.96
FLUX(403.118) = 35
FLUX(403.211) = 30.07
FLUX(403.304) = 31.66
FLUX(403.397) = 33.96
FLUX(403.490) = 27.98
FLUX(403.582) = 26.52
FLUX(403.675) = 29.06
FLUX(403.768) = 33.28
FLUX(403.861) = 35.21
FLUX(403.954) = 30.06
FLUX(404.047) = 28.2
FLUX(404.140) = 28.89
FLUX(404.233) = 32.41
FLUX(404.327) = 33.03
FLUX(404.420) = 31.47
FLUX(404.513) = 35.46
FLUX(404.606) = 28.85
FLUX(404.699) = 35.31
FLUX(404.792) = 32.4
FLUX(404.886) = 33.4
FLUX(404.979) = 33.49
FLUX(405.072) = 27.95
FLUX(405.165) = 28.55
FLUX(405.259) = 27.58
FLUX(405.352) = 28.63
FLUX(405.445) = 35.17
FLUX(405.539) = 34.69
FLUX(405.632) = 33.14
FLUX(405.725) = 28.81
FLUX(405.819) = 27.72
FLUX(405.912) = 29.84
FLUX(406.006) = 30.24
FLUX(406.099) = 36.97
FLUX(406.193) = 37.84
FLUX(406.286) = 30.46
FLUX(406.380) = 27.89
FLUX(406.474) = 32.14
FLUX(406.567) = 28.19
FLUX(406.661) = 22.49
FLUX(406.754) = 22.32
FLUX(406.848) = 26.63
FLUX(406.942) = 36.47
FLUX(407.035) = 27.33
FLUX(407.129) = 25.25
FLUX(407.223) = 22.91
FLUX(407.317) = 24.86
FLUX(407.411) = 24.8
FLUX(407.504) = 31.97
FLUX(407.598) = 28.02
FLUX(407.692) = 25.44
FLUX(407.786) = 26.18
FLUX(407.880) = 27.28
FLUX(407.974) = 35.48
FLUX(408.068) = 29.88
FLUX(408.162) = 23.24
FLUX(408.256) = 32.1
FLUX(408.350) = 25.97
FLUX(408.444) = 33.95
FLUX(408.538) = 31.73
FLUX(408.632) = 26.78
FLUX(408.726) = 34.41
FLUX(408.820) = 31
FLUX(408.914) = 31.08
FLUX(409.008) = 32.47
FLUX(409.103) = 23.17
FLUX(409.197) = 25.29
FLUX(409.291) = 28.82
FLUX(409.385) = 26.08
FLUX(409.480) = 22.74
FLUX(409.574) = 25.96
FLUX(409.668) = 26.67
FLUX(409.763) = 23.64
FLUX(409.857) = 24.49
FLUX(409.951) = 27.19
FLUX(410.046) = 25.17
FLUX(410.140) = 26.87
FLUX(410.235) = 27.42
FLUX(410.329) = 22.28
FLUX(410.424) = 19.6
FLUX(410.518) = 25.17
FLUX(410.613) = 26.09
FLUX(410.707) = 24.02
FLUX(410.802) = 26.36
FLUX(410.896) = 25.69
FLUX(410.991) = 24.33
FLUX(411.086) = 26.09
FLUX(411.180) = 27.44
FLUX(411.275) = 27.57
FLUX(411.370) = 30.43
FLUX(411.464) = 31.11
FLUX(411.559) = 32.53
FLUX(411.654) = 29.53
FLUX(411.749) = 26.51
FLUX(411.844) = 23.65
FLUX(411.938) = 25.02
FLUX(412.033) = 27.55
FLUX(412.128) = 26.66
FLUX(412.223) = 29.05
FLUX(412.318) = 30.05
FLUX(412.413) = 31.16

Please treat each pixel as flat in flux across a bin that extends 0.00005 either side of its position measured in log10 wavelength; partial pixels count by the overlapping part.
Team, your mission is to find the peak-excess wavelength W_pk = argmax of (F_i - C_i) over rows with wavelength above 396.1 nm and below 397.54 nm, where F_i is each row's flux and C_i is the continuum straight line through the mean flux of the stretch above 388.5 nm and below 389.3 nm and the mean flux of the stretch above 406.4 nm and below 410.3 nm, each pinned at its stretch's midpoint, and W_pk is 397.496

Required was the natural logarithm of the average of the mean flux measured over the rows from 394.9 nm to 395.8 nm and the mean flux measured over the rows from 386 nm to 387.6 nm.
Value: 3.31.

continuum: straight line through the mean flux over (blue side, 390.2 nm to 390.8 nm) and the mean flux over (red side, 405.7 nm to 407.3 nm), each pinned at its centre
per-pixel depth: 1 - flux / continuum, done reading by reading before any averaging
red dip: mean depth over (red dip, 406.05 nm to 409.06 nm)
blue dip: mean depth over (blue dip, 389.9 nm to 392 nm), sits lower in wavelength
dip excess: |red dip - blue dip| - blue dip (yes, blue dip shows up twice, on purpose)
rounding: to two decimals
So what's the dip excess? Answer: 0.23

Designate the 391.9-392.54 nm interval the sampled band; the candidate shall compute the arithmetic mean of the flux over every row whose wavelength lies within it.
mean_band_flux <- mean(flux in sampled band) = 27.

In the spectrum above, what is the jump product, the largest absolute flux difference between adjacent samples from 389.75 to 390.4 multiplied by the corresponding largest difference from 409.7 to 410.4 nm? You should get 23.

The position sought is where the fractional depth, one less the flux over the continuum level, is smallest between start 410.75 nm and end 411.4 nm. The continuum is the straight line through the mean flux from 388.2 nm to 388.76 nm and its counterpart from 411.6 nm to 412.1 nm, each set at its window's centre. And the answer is 411.370 nm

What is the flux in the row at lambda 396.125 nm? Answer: 23.81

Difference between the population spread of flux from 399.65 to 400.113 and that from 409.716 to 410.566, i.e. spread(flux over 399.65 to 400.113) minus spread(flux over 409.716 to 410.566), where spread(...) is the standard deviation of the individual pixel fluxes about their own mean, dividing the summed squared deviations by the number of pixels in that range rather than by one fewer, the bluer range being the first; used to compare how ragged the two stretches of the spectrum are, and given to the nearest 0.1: -1.2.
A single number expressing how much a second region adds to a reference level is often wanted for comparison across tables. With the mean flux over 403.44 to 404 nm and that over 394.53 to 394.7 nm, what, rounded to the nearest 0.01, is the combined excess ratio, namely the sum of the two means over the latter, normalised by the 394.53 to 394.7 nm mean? 1.98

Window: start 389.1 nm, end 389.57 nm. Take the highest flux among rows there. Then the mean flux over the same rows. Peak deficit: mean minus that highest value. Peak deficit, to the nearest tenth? -2.5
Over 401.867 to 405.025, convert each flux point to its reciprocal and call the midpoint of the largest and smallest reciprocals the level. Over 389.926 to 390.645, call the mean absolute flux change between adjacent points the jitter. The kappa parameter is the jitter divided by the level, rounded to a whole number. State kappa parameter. 83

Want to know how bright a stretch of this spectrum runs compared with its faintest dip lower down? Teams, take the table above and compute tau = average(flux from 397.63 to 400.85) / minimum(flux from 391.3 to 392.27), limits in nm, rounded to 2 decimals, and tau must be 1.15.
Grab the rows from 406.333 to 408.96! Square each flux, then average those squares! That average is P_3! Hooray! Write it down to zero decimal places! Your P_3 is 824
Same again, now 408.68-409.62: 804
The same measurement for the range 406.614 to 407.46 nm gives 687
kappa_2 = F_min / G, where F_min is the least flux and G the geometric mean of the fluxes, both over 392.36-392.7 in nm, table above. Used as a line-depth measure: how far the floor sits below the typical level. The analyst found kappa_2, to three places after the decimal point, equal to 0.895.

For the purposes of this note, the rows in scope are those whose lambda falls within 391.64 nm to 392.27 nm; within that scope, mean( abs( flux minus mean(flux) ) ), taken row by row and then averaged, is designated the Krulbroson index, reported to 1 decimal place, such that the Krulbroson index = 2.4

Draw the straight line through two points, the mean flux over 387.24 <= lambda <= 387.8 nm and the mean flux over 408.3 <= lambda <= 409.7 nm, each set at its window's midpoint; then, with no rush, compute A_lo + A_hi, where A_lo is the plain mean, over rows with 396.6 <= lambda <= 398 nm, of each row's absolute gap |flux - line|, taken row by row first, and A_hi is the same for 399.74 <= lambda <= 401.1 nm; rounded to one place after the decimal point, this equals 10.4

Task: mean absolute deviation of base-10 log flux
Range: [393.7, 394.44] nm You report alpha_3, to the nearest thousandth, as 0.041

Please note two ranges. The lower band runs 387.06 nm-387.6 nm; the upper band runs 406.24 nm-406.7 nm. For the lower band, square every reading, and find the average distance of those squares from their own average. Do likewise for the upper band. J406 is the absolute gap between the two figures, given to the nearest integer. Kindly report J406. 56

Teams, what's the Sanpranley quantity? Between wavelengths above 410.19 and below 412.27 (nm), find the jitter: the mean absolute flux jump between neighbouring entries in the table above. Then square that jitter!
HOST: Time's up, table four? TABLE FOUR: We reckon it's 4.6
